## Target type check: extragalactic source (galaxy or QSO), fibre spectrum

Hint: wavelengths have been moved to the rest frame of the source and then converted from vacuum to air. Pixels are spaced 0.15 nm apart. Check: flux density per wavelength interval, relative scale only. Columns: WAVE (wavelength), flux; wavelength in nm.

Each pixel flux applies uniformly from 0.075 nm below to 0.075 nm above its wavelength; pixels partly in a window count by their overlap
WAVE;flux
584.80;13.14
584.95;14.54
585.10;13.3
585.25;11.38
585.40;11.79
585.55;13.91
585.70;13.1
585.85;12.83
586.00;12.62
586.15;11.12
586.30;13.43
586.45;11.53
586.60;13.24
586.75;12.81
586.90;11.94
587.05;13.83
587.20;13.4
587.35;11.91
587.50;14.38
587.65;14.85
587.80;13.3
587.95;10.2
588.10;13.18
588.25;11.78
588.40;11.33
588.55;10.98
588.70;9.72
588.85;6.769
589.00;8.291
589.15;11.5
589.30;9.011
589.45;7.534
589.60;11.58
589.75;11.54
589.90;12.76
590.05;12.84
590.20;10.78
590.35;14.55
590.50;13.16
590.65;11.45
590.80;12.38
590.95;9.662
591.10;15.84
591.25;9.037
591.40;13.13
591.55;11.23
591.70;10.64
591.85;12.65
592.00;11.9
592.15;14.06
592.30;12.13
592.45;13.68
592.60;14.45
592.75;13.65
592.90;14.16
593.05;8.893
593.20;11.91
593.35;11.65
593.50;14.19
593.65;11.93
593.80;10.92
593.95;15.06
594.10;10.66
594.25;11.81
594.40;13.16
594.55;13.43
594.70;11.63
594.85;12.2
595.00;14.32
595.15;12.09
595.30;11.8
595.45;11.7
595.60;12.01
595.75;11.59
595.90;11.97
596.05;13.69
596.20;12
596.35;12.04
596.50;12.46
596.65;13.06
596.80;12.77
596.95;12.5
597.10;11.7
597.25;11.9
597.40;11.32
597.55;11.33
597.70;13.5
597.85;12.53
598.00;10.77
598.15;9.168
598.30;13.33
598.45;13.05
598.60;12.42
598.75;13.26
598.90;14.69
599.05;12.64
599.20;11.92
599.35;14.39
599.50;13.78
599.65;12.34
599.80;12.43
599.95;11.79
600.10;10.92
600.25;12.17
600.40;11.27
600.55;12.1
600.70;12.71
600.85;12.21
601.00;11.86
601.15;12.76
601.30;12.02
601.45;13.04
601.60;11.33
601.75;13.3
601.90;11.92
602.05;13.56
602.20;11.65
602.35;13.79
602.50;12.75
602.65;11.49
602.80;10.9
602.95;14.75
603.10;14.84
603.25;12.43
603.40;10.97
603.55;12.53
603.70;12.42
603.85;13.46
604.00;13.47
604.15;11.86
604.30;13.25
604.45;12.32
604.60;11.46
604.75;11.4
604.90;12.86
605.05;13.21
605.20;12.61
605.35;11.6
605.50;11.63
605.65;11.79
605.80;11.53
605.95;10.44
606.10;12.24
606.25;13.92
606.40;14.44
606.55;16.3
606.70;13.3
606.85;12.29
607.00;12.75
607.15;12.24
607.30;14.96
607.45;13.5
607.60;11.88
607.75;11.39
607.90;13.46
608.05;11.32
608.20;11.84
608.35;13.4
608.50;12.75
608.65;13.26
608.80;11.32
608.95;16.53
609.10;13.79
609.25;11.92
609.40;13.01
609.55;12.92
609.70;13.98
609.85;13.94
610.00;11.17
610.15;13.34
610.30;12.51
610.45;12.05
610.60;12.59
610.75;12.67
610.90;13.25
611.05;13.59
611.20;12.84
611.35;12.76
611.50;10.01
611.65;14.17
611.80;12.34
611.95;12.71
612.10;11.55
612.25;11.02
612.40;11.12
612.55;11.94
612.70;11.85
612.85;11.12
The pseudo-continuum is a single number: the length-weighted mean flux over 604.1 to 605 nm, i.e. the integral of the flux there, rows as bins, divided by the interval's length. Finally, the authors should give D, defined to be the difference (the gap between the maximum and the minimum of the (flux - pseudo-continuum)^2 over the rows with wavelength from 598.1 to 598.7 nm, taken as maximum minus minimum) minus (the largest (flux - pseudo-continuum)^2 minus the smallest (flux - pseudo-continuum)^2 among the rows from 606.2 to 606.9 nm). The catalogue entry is -7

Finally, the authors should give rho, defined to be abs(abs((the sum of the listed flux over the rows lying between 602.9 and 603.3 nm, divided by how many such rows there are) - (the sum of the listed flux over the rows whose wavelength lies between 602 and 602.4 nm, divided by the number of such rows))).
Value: 1.0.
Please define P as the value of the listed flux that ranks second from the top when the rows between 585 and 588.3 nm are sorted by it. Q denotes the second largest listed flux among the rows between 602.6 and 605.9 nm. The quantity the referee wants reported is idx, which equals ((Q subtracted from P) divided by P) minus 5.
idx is -5.03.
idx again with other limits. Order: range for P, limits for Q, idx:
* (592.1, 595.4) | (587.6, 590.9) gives -5.01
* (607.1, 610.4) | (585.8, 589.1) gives -4.96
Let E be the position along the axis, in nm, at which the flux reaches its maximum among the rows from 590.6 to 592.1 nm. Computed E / 591.10 nm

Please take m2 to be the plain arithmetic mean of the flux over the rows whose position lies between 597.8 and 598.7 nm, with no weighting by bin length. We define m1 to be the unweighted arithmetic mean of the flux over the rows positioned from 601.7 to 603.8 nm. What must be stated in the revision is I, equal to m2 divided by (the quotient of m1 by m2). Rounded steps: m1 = 12.7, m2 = 11.88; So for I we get 11.1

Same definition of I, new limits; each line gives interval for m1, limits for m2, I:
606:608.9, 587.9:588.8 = 9.7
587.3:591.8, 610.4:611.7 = 13.9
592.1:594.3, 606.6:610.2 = 13.3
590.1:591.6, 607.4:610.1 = 13.6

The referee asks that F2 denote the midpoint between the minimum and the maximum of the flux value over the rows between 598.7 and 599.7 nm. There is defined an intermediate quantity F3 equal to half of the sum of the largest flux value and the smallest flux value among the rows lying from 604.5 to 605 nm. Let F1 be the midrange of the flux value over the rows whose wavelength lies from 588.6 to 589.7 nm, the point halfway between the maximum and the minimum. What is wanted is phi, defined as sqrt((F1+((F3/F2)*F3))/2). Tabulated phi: 3.18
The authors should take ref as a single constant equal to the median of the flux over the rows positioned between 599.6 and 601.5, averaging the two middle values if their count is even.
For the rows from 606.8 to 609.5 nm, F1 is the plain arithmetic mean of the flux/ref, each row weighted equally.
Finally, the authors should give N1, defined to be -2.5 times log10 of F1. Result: -0.06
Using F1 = 1.06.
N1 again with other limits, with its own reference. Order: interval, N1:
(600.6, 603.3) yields -0.04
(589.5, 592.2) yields 0.00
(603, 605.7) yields -0.02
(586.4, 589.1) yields 0.03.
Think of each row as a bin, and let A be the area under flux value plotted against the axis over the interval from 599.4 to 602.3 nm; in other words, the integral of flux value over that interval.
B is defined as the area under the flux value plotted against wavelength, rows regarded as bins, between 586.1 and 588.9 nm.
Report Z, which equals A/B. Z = 1.05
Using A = 35.7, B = 34.0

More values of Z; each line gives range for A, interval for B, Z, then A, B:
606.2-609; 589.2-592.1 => 1.09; 36.9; 33.9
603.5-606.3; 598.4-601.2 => 0.98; 34.4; 35.2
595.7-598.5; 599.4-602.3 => 0.95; 34.0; 35.7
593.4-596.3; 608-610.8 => 1.00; 36.0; 36.0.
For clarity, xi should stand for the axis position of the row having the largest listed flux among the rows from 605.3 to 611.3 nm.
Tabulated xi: 608.95 nm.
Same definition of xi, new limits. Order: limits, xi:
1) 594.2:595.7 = 595.00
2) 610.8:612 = 611.65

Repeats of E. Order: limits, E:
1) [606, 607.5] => 606.55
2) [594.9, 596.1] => 595.00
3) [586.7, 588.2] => 587.65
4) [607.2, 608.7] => 607.30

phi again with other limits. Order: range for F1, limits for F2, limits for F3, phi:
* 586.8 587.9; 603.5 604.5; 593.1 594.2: 3.64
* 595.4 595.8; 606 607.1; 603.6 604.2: 3.39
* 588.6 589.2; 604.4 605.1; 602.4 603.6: 3.36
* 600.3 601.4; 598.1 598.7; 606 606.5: 3.73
